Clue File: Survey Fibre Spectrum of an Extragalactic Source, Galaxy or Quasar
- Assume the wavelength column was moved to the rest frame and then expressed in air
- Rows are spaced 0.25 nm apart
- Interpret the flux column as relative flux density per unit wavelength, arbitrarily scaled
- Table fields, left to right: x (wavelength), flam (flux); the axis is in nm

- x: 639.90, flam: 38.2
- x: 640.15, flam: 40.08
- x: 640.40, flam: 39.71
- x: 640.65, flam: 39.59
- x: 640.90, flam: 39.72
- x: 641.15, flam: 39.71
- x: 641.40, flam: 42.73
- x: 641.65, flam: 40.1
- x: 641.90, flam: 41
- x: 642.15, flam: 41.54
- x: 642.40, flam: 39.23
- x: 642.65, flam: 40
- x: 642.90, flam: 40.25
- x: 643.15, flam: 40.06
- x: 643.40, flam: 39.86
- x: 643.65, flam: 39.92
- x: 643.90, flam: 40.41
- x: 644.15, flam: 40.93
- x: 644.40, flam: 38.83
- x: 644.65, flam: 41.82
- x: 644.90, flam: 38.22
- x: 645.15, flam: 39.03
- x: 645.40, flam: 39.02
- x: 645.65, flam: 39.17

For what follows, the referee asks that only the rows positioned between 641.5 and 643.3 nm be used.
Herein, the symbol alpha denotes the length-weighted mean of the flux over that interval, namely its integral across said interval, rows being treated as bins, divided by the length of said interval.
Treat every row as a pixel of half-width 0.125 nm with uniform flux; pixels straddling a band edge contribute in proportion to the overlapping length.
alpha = 40.3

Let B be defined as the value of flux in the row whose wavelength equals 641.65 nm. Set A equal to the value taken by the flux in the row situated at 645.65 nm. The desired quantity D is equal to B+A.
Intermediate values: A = 39.17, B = 40.1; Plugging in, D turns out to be 79.3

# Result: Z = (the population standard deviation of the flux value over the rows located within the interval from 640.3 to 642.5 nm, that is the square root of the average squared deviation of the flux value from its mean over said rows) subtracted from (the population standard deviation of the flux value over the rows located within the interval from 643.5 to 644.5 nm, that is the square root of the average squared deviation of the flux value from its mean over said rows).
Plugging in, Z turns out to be -0.3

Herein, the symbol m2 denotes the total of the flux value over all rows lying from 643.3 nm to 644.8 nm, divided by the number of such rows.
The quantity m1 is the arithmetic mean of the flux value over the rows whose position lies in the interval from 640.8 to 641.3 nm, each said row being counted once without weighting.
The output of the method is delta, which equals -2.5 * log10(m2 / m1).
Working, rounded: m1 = 39.7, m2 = 40.3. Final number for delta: -0.016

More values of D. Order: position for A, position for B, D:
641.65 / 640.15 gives 80.2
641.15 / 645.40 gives 78.7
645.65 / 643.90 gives 79.6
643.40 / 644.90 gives 78.1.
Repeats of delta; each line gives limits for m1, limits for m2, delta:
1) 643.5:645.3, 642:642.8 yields -0.010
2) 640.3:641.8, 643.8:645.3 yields 0.010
